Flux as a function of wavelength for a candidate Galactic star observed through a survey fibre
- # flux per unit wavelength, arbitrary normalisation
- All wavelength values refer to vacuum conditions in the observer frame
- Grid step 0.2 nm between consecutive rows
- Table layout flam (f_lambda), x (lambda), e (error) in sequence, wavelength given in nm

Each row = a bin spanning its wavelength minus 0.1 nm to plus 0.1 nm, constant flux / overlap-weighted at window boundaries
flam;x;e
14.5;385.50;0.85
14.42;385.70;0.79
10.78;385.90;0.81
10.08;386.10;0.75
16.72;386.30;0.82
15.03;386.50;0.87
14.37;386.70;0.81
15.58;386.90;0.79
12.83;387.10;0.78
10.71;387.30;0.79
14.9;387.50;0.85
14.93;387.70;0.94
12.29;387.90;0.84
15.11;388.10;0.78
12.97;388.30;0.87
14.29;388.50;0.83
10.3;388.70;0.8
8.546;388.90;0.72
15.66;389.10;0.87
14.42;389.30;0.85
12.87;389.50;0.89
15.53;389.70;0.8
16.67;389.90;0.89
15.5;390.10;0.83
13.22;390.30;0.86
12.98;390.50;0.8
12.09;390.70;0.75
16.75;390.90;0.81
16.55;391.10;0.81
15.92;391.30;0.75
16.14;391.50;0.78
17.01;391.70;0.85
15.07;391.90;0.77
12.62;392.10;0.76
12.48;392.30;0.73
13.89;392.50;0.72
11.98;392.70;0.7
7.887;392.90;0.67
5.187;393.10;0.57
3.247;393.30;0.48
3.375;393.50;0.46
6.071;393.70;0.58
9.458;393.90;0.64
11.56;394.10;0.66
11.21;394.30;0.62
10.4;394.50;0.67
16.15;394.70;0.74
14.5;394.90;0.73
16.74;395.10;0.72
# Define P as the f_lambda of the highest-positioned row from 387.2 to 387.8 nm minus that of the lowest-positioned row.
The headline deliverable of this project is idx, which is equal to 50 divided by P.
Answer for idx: 12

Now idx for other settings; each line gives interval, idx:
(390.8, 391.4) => -60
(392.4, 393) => -8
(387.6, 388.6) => -78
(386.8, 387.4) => -10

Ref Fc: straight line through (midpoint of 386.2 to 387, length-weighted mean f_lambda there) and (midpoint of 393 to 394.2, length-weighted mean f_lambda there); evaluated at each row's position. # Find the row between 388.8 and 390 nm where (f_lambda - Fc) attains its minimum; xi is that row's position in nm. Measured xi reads 388.90 nm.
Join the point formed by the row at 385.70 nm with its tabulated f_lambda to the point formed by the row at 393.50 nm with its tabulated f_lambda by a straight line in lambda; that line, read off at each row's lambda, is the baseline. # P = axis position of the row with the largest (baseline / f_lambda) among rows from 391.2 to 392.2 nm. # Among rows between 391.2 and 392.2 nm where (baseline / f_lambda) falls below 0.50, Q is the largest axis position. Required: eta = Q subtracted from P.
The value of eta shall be 0.00 nm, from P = 392.10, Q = 392.10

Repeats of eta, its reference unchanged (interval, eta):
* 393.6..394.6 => -0.80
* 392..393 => 0.20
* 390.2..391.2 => -0.40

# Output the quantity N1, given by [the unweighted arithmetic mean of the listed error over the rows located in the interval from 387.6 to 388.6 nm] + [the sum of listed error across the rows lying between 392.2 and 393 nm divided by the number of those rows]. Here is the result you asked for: 1.56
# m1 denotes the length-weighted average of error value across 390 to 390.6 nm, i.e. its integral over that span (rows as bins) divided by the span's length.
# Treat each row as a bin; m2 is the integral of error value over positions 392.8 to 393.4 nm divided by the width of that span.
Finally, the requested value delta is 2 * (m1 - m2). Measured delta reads 0.51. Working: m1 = 0.830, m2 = 0.573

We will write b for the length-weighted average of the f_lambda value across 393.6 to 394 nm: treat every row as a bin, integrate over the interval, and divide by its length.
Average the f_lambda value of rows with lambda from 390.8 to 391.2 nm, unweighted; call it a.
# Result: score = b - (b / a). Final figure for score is 7.3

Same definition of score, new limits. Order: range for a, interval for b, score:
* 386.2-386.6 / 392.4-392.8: 12.1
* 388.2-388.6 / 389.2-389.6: 12.6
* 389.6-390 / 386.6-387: 14.0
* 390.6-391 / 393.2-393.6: 3.1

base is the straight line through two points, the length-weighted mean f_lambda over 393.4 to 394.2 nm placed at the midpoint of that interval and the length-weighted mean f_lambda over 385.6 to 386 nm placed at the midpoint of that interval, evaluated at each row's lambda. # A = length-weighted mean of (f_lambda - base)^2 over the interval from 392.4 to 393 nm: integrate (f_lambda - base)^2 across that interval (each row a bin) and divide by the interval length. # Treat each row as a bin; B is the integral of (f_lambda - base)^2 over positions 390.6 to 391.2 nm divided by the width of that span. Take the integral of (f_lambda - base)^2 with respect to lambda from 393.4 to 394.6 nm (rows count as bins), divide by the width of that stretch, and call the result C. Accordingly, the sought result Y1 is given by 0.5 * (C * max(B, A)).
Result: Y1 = 215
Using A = 14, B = 38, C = 11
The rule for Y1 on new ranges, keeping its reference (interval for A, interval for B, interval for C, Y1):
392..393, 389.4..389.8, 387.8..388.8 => 56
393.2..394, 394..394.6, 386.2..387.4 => 58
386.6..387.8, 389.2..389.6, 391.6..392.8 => 169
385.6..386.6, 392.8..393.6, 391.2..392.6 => 232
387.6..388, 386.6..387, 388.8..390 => 99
